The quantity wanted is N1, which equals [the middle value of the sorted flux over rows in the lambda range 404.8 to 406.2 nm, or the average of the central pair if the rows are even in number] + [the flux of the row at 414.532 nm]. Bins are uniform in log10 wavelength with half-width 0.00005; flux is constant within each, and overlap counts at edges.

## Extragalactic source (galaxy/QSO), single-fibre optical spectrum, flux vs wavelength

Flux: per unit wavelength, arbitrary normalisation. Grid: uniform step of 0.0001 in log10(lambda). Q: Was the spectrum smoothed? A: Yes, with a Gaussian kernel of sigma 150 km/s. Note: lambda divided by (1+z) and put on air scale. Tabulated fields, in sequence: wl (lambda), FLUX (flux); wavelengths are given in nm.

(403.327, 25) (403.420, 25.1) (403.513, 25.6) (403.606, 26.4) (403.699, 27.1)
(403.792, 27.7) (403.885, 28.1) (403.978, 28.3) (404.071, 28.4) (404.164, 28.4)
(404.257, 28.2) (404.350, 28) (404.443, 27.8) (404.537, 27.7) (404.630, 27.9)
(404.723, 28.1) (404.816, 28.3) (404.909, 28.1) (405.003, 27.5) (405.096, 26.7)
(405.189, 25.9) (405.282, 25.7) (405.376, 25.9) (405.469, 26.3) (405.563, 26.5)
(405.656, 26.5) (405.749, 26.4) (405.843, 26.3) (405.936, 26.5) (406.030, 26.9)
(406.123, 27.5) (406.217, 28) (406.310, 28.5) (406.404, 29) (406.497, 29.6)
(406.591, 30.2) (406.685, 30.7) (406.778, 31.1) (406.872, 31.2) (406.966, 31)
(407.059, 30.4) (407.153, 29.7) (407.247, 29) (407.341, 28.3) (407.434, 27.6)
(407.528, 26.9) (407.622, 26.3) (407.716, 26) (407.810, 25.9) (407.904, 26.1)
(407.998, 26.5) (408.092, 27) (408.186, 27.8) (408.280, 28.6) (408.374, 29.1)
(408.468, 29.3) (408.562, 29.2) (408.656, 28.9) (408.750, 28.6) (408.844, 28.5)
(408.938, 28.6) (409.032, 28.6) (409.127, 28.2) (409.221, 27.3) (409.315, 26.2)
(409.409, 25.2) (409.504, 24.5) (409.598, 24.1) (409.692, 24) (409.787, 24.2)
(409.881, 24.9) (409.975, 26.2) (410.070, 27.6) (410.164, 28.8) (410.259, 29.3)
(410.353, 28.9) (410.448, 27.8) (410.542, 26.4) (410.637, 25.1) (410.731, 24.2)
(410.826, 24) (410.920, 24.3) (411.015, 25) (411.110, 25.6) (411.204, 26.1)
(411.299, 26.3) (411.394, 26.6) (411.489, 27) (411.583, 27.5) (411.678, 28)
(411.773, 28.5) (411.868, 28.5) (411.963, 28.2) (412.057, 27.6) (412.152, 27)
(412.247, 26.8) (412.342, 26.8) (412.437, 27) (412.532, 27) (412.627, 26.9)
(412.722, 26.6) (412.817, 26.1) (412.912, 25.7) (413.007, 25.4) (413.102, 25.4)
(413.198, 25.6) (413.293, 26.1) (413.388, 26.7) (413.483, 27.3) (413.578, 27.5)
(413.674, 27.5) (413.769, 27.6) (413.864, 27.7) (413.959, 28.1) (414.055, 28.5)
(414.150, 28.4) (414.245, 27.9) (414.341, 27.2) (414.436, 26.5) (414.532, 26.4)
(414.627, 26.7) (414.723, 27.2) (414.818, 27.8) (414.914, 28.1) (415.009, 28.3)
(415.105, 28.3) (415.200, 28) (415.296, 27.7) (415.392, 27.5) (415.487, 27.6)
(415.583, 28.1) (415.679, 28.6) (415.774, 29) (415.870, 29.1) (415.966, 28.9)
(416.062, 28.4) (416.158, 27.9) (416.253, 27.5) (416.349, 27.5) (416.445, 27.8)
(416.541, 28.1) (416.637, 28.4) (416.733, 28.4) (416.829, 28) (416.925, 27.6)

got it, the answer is 52.9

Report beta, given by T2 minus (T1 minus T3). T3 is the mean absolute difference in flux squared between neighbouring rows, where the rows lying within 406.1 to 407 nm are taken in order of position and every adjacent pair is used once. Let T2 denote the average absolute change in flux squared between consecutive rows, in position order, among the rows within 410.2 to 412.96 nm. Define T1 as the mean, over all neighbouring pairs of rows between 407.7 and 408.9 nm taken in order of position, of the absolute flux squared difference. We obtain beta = 30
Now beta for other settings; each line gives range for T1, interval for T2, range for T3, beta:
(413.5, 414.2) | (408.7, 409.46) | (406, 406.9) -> 45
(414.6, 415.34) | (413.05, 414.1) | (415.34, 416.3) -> 19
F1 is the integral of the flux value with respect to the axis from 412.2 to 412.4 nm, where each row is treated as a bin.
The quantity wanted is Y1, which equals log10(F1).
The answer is 0.729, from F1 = 5.4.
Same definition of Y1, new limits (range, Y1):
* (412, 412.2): 0.739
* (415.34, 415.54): 0.741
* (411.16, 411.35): 0.696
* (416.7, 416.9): 0.750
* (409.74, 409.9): 0.594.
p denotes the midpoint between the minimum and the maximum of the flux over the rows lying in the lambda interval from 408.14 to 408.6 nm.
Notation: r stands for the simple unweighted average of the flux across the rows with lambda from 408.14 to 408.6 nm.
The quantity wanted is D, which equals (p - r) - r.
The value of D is -29.05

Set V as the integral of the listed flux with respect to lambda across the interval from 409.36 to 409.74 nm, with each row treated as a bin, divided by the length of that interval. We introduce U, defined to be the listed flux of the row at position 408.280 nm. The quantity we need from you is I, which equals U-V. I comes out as 4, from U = 28.6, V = 24.4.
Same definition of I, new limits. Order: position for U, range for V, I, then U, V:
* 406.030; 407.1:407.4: -2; 26.9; 29.0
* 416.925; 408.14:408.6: -1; 27.6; 28.8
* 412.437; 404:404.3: -1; 27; 28.3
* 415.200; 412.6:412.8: 1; 28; 26.6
